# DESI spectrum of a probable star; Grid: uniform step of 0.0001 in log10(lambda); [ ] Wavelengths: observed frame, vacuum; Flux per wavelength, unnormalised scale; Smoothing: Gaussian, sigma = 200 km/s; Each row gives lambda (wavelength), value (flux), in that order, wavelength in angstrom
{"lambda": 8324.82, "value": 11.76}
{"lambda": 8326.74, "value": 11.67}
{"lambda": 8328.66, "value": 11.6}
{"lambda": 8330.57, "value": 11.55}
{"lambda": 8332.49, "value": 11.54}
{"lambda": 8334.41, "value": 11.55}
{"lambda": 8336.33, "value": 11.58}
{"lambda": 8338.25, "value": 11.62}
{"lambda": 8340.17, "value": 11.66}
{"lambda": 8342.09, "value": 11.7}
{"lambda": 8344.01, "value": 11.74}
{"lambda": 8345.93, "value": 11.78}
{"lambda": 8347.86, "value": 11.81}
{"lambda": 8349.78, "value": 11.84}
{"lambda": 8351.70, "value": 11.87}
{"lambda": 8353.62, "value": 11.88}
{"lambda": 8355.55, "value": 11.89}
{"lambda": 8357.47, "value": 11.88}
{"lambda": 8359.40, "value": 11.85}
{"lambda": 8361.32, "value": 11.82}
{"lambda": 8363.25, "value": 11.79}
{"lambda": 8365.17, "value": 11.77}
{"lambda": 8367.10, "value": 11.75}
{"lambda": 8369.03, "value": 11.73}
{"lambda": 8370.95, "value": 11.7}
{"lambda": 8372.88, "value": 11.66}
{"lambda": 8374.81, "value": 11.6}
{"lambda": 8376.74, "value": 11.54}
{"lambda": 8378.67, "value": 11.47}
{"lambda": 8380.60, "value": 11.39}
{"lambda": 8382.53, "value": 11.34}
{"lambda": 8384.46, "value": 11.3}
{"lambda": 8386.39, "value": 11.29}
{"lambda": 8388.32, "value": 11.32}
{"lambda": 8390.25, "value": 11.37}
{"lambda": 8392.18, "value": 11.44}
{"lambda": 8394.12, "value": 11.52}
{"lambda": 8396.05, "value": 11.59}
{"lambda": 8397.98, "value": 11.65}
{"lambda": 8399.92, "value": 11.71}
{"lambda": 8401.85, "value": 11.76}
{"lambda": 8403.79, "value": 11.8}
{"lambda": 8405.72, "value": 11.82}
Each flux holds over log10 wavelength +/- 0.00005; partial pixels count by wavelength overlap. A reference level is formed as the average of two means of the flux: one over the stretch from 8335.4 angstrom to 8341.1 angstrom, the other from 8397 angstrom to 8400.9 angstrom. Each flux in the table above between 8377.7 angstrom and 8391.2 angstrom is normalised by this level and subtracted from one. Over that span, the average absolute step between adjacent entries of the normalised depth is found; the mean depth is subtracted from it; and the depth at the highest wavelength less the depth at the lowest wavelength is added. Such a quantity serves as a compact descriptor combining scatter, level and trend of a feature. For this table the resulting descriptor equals -0.013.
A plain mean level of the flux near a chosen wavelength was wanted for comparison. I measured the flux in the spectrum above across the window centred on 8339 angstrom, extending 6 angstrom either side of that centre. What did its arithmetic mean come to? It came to 11.64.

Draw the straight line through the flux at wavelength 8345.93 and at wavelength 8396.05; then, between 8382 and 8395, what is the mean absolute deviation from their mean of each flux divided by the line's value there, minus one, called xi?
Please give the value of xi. 0.0066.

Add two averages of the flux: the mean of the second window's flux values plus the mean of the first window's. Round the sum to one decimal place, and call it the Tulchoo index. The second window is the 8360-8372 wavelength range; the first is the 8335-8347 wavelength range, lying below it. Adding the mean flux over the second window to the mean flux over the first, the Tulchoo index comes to 23.4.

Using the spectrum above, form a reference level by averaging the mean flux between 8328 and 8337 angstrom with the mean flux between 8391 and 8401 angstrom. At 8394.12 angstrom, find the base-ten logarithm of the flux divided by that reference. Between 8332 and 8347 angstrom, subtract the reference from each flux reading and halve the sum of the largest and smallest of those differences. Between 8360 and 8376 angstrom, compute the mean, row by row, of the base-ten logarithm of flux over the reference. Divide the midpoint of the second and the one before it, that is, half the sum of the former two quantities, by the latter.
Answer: 7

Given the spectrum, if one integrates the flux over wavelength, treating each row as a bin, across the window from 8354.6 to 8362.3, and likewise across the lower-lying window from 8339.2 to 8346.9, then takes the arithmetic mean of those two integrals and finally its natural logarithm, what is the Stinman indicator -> 4.5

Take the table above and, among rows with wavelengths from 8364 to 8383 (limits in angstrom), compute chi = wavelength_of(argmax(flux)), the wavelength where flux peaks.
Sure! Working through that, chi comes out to 8365.17 angstrom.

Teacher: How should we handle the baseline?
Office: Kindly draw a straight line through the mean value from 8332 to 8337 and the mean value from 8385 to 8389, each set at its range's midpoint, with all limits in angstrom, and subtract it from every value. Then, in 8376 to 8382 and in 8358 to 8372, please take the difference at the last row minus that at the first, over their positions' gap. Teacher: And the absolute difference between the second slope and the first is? 0.026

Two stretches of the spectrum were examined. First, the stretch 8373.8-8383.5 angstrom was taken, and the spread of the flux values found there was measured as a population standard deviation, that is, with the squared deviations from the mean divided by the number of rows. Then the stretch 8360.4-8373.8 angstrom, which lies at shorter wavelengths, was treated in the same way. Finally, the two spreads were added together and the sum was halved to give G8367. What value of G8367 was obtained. 0.073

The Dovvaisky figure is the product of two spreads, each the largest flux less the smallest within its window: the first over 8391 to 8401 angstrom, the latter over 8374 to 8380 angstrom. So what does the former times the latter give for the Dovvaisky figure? 0.035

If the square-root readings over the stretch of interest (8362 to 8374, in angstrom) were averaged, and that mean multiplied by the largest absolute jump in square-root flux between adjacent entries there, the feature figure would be 0.020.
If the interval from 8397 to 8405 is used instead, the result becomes 0.030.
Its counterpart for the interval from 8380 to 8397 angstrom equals 0.040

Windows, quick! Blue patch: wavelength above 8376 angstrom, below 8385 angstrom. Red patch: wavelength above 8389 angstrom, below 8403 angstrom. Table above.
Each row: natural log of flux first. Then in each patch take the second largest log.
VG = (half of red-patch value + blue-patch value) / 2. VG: 1.835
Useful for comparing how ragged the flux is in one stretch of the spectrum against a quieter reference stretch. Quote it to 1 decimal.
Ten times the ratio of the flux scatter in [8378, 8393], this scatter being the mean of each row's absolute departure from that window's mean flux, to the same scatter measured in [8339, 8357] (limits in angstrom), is 7.7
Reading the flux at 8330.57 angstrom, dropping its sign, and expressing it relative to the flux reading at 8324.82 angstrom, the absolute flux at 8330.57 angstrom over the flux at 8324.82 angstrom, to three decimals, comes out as 0.982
